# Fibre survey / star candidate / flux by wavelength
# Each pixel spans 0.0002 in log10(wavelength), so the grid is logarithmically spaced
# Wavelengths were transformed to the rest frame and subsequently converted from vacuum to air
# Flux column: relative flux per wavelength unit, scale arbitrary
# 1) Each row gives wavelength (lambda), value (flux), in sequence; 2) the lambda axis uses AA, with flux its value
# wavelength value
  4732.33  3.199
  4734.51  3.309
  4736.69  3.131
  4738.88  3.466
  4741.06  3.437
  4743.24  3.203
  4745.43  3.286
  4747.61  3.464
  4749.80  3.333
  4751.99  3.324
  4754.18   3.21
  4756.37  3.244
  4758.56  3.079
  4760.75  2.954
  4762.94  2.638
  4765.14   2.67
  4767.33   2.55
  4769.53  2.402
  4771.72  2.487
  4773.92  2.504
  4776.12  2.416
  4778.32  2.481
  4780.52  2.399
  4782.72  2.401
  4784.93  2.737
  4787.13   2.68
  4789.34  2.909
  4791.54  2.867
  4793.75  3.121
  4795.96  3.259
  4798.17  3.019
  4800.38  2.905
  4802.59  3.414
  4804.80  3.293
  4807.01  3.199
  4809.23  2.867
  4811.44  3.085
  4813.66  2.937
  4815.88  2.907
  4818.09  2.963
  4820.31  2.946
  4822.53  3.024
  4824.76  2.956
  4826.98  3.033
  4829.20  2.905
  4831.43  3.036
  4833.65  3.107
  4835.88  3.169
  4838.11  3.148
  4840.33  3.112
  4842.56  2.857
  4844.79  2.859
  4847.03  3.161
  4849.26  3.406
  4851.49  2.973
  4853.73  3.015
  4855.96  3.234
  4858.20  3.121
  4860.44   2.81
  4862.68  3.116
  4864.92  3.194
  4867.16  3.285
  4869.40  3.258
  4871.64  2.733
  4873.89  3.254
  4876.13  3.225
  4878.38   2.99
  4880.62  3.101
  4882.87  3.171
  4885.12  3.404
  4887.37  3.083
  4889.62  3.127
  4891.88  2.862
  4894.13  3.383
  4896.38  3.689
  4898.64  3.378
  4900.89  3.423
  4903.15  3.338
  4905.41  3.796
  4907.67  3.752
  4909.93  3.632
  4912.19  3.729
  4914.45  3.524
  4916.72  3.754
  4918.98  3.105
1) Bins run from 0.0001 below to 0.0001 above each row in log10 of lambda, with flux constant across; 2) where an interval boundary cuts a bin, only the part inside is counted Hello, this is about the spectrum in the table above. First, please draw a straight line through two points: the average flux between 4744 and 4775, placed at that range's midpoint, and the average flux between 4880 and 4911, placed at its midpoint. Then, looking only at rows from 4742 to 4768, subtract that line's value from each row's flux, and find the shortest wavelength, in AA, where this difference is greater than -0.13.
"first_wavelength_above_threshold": 4743.24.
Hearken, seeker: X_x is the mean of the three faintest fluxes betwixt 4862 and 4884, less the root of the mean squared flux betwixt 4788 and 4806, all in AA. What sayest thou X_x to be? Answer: -0.16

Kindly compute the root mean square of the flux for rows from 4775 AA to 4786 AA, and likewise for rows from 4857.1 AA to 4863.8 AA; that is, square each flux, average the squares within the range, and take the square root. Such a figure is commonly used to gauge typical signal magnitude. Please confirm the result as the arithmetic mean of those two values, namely 2.75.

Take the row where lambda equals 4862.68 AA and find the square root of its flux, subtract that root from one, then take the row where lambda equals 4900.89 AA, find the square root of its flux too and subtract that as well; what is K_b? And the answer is -2.62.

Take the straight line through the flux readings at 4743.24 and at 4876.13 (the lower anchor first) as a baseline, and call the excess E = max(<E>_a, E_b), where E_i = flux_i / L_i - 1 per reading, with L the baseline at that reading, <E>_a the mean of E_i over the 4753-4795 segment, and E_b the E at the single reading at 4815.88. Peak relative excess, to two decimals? -0.10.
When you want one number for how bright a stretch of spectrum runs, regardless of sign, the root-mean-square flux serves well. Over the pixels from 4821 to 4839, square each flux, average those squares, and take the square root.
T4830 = 3.05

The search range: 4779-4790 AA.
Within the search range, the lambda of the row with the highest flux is 4789.34 AA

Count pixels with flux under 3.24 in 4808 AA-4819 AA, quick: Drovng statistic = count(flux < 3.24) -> 5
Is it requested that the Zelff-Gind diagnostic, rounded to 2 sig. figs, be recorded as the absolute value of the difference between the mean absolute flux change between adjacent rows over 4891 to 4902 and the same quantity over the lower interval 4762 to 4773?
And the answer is 0.20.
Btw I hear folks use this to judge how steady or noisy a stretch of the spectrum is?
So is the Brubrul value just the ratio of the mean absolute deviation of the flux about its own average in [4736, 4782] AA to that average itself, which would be 0.13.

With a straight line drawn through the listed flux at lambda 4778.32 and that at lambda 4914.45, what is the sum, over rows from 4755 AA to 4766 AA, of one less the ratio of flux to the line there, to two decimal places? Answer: -1.22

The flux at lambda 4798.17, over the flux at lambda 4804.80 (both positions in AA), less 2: -1.08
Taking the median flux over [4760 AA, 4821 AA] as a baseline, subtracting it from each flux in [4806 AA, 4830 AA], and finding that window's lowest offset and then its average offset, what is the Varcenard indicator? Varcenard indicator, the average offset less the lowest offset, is 0.12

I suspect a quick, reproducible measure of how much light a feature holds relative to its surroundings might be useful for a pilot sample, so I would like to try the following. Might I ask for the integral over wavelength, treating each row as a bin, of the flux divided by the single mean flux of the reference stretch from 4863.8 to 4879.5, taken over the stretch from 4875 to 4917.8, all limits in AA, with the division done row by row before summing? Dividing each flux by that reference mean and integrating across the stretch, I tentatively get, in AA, 46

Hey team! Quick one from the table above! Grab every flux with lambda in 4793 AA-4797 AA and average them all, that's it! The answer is 3.19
